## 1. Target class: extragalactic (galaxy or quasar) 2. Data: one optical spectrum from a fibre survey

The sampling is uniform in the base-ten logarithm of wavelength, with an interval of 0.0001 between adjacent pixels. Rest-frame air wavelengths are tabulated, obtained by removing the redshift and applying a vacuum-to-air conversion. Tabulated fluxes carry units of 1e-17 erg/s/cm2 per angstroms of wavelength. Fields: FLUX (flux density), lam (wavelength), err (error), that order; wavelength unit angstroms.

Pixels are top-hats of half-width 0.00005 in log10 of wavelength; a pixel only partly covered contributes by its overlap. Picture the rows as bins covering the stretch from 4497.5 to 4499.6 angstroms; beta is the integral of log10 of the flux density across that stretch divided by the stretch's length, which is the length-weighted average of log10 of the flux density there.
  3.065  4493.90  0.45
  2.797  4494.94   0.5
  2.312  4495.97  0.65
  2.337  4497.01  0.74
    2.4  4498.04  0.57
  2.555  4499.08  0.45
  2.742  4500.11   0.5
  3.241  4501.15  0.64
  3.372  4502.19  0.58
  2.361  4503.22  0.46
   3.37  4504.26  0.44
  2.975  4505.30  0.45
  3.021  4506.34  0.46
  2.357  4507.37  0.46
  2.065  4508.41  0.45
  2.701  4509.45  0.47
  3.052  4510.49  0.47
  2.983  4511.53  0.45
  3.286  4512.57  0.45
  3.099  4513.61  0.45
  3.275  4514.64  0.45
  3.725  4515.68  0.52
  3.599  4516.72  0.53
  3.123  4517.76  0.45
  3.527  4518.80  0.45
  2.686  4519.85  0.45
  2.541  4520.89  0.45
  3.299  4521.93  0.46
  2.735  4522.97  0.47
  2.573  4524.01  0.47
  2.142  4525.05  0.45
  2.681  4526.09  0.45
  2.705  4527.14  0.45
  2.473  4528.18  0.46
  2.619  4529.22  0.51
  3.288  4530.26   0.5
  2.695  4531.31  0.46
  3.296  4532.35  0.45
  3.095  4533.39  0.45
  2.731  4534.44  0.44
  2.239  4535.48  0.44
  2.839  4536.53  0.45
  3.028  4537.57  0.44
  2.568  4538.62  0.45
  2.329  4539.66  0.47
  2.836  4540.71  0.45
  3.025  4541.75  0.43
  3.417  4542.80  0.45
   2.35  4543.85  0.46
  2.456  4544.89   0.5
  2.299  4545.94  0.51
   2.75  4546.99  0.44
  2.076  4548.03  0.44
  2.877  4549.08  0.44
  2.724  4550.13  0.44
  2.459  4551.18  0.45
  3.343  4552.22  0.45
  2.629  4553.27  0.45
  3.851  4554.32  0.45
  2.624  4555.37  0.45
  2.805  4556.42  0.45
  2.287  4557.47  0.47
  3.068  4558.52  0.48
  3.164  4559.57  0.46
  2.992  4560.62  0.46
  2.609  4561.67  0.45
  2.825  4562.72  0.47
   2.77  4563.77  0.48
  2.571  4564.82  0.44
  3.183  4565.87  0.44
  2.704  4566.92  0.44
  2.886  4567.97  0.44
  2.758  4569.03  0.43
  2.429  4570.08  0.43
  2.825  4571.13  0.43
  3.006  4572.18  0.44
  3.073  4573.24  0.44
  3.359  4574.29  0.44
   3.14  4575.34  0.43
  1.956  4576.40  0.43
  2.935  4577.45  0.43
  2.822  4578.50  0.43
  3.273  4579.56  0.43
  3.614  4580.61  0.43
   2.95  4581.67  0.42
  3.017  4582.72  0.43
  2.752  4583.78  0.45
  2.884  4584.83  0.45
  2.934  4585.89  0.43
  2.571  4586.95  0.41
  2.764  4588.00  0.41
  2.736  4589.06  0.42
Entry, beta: 0.395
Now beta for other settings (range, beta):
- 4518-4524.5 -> 0.459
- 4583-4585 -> 0.452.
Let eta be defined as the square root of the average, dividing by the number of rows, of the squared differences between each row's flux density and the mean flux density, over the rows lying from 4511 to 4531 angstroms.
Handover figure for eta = 0.42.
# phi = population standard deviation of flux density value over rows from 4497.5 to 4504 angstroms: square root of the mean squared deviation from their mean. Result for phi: 0.39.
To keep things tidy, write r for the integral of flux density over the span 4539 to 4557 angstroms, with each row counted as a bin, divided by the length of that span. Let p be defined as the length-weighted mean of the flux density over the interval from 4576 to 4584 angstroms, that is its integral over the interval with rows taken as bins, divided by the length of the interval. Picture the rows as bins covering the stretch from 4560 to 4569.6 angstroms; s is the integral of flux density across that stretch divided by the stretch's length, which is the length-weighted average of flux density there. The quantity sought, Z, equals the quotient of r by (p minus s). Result 22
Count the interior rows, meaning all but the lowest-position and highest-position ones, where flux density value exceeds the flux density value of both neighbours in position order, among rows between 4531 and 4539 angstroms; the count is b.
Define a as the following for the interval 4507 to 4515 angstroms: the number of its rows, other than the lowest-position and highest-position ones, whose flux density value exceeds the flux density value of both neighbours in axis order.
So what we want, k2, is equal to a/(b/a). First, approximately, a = 2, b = 2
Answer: 2.0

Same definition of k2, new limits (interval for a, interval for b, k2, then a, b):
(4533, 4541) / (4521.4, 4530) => 1.0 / 1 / 1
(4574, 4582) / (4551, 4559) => 1.3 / 2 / 3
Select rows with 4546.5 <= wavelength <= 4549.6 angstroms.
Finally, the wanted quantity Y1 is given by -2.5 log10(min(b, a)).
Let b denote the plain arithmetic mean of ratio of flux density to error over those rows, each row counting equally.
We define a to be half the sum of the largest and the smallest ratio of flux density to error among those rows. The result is -1.88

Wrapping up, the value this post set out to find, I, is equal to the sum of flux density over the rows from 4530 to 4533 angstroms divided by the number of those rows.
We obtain 3.09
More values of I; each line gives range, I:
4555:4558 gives 2.57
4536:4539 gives 2.81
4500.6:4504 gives 2.99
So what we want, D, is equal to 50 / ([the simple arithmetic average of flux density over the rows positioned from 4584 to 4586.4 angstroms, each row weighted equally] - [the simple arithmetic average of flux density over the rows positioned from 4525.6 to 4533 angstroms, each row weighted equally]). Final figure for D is 578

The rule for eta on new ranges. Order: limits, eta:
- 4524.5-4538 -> 0.34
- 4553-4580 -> 0.36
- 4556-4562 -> 0.30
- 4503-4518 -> 0.45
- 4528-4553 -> 0.37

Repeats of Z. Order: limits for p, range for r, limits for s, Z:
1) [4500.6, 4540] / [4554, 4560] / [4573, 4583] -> -23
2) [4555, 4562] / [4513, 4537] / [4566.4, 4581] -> -28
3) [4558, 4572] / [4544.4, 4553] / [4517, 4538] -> 230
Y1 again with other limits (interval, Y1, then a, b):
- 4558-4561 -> -2.05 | 6.6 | 6.59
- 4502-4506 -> -2.00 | 6.4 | 6.30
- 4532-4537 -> -1.98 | 6.2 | 6.36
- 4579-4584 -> -2.15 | 7.3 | 7.23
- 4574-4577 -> -1.96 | 6.1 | 6.50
